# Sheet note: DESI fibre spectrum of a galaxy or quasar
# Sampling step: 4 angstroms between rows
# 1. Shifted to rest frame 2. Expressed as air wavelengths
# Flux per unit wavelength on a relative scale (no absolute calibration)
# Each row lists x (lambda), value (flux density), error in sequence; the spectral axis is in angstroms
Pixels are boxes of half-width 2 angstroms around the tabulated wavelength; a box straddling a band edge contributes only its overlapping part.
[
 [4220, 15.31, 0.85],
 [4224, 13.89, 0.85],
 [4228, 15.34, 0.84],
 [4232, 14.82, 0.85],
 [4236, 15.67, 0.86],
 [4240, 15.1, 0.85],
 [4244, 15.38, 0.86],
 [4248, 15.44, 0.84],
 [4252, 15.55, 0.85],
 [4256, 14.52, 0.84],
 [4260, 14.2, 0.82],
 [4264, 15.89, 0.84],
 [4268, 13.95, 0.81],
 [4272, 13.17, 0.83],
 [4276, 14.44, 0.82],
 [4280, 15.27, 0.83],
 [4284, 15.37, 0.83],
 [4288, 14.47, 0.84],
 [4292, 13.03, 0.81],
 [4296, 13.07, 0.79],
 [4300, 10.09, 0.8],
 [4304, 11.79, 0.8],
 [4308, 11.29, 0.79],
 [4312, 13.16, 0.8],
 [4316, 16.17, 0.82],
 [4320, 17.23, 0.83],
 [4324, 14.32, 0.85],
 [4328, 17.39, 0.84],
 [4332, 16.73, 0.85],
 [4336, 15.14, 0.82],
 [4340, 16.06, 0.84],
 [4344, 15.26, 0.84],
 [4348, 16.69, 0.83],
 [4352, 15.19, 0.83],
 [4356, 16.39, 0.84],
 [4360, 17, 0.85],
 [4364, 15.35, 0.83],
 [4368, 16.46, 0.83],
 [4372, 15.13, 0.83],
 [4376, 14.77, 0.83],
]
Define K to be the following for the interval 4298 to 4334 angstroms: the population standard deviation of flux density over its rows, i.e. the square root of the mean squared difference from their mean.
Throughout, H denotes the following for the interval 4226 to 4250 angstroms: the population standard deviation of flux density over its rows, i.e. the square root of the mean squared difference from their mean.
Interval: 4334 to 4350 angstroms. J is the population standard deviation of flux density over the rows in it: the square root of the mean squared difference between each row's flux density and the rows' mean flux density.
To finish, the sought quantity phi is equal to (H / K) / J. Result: 0.16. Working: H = 0.3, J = 0.63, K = 2.6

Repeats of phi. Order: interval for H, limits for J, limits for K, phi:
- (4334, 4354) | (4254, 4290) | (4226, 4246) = 2.77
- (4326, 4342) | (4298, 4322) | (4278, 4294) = 0.34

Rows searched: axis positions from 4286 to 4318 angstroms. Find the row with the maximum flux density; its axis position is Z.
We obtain 4316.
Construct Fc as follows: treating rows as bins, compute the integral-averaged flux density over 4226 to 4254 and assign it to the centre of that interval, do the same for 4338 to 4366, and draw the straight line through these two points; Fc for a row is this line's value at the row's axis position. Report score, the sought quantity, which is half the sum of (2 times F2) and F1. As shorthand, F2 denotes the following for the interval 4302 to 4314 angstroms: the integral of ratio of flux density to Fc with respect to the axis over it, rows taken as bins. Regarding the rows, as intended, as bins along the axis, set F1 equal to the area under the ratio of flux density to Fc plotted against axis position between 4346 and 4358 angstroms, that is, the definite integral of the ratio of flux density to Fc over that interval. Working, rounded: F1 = 12.07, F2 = 9.2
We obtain 15.3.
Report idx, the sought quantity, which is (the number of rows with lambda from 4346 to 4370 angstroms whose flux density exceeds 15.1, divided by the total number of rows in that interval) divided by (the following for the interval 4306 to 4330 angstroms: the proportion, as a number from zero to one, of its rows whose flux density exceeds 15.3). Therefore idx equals 2.0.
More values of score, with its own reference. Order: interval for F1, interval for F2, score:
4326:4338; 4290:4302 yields 15.5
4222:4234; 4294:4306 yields 14.7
